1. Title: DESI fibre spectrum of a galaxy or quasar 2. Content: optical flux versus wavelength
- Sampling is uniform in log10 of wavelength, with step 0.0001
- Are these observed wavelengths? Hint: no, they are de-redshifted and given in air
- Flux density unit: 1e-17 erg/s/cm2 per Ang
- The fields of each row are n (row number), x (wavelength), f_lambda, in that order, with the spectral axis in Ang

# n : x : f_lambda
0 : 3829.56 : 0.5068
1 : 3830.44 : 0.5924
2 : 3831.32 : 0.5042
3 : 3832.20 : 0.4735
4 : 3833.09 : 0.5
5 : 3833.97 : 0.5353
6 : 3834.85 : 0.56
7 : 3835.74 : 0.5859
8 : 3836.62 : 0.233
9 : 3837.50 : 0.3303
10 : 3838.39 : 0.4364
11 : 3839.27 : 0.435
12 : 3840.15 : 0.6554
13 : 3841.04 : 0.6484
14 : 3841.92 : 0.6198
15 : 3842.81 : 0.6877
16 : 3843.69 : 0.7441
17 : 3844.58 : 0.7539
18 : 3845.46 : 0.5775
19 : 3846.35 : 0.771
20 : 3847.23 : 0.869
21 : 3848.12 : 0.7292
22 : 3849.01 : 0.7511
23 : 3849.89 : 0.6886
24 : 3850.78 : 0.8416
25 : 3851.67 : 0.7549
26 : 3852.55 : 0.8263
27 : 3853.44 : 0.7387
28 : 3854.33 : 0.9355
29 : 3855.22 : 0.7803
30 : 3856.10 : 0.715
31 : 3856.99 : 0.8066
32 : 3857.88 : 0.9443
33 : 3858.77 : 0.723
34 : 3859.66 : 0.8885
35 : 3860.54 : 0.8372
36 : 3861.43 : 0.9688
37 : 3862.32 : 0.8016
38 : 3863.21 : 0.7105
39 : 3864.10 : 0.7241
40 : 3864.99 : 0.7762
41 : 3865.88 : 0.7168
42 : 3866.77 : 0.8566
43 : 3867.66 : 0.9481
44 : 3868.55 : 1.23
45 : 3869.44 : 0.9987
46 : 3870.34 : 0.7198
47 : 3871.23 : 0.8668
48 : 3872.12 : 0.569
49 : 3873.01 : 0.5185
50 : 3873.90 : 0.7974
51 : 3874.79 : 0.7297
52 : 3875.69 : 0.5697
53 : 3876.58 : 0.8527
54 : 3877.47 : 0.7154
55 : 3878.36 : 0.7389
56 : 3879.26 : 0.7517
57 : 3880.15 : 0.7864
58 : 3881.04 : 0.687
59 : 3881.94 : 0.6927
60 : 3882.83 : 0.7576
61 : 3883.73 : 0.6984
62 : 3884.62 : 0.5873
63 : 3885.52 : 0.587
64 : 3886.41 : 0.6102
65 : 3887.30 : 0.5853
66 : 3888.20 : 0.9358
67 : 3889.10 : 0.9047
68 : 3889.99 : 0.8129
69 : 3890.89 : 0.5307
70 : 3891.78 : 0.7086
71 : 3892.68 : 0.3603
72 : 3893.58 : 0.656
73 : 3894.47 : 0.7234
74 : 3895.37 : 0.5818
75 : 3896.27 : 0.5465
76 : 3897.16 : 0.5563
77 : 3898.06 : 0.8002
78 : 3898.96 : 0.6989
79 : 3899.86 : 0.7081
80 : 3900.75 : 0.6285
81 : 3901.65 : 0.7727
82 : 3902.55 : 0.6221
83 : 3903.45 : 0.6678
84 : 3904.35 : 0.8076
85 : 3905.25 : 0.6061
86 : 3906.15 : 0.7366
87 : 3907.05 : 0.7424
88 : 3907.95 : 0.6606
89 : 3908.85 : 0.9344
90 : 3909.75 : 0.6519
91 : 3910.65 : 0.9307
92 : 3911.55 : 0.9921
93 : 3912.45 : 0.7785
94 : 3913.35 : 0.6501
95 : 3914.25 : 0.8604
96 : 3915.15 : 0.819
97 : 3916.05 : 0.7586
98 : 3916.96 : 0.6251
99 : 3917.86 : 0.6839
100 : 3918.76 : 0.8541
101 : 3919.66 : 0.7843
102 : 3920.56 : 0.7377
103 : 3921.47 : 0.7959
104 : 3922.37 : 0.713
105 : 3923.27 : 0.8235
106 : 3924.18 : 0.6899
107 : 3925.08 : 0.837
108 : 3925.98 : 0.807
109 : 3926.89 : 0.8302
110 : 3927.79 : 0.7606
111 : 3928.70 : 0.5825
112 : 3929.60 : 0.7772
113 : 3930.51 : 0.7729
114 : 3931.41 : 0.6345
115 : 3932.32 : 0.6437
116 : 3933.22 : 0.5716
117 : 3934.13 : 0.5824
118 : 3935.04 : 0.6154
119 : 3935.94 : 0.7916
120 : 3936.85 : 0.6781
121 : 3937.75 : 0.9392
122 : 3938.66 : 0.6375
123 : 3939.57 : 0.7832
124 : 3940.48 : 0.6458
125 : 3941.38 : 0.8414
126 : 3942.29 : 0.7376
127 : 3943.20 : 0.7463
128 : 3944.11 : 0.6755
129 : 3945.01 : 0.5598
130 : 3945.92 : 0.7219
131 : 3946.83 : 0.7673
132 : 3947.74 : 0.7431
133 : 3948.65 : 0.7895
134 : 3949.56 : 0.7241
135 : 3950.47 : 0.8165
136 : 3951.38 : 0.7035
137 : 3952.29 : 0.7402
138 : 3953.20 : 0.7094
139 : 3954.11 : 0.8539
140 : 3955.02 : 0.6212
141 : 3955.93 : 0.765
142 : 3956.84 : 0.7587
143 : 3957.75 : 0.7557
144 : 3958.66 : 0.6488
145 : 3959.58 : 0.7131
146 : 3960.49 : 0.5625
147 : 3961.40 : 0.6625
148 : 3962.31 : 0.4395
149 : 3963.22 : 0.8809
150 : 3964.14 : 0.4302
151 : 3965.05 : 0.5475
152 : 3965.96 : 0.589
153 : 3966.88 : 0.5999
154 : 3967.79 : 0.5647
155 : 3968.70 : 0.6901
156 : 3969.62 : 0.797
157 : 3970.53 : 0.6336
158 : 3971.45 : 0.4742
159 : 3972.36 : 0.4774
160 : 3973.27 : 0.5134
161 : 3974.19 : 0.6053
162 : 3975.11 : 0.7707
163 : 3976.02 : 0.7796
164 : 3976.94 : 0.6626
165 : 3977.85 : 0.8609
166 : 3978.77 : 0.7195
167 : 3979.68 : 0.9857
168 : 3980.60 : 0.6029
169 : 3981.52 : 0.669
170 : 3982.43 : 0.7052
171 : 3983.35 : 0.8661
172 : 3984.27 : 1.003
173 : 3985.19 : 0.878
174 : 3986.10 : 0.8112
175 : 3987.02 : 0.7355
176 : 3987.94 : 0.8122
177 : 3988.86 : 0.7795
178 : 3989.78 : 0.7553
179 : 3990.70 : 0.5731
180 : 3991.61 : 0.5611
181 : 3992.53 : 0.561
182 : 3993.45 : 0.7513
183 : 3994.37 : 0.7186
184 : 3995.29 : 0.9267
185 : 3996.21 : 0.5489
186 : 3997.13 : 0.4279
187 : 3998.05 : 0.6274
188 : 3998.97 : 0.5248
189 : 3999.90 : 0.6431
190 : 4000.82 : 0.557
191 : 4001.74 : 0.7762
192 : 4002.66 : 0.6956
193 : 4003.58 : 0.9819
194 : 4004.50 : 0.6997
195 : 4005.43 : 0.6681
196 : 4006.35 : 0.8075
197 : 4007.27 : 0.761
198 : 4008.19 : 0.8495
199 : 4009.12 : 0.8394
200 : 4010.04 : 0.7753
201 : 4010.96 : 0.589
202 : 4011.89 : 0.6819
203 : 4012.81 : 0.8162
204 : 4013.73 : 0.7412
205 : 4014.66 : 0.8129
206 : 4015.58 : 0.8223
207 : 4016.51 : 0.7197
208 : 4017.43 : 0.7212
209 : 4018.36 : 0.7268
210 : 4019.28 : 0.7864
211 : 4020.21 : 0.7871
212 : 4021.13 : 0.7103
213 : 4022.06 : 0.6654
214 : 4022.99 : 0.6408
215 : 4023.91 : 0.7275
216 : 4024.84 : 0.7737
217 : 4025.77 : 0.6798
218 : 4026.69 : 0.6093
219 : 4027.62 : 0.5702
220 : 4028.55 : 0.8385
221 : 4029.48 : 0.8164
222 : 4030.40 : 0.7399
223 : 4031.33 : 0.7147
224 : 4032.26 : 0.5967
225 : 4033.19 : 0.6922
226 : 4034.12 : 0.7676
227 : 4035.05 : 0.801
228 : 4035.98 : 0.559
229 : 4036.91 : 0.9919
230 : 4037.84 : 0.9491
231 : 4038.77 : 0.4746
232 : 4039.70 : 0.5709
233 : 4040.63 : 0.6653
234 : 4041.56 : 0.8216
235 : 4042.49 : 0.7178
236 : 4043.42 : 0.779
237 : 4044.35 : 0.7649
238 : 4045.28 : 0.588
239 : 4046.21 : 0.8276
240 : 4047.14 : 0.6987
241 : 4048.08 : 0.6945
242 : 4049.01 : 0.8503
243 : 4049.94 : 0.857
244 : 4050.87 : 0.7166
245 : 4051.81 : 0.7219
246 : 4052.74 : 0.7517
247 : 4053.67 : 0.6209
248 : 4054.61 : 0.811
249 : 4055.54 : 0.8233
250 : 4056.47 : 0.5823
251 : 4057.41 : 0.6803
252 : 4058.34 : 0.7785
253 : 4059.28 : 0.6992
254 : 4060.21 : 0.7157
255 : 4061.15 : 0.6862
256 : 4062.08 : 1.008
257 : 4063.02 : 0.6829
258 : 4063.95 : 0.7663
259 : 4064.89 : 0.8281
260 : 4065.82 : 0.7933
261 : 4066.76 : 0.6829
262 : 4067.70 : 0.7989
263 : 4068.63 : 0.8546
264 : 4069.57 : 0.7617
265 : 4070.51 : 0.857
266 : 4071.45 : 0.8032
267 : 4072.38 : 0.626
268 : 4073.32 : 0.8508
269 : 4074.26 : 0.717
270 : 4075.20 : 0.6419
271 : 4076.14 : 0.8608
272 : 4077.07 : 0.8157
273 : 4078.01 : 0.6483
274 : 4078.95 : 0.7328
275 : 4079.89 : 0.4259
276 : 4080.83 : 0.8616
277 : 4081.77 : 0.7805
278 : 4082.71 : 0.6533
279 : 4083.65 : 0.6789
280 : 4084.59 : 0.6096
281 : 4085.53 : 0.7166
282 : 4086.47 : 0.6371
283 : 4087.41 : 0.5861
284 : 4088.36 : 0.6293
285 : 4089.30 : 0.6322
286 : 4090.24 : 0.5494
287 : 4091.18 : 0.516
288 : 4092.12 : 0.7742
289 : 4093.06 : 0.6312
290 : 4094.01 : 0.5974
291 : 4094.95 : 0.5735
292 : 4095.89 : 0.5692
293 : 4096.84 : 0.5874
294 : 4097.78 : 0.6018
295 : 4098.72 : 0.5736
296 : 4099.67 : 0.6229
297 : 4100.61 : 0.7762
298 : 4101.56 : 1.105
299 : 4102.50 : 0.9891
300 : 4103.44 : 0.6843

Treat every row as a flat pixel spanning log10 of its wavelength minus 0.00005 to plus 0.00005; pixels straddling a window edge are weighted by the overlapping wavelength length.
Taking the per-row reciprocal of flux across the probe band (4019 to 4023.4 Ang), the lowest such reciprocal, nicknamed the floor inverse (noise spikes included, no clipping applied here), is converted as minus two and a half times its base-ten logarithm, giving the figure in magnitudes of -0.26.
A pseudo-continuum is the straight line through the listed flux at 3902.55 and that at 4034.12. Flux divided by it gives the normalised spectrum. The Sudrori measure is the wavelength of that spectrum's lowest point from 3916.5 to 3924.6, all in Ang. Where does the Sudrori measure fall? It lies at 3916.96 Ang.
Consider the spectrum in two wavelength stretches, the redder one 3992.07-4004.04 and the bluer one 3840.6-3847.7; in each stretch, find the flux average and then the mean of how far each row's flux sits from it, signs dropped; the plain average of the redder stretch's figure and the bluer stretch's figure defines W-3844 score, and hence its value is 0.101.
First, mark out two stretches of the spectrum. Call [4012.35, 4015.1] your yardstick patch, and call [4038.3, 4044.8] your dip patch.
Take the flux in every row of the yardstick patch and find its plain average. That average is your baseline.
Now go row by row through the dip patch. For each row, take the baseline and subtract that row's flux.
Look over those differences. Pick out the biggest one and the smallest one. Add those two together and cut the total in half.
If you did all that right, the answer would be 0.14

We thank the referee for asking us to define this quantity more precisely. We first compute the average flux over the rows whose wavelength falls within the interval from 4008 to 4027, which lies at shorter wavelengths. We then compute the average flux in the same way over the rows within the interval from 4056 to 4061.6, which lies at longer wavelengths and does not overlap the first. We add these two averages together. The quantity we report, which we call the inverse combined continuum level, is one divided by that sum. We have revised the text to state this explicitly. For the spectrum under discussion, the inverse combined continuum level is 0.70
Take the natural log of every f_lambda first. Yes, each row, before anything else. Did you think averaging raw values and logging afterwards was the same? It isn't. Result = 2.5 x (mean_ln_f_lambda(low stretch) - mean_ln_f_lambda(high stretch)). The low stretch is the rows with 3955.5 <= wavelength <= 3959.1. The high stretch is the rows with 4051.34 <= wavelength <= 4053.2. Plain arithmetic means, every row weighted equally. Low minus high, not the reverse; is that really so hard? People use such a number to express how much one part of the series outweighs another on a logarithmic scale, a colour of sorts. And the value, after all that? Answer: 0.0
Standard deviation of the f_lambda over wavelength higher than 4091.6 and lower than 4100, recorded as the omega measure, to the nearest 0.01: 0.06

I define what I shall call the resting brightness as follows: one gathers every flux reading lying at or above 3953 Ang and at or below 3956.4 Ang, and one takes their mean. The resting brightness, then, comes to 0.74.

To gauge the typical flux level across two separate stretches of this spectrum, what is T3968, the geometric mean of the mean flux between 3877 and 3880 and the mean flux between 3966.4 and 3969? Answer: 0.67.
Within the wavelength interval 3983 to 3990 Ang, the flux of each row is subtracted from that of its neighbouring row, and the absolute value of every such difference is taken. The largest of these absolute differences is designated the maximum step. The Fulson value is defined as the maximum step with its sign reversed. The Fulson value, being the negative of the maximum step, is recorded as -0.137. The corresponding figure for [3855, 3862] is -0.221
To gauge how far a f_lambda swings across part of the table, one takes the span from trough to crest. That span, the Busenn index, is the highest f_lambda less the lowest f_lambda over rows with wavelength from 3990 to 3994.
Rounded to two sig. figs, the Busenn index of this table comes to 0.19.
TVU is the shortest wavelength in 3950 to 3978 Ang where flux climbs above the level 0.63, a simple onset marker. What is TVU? 3950.47 Ang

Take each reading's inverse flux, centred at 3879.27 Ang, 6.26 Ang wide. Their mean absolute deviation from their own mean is 0.08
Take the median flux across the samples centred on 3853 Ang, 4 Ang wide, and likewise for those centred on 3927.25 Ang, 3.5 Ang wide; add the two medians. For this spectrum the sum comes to 1.57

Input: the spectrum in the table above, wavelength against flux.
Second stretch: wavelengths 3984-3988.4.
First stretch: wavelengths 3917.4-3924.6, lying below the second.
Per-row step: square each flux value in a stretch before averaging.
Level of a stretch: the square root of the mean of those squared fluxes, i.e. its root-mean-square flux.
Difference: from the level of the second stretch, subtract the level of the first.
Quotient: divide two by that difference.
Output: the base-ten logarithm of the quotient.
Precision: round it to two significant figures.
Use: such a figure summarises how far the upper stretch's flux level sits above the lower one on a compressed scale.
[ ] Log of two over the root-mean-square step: 1.3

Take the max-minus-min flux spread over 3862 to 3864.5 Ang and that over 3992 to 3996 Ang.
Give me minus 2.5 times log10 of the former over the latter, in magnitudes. 1.5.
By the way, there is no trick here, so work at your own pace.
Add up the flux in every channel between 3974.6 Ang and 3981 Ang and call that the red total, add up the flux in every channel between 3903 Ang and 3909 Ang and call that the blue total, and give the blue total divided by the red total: 1.0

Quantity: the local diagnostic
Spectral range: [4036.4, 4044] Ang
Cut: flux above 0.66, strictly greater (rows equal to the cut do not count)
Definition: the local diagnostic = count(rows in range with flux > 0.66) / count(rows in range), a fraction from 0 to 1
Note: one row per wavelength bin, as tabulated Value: 0.75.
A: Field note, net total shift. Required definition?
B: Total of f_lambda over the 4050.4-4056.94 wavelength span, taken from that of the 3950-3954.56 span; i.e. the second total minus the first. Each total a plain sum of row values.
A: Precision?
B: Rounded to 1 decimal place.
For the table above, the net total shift -1.2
